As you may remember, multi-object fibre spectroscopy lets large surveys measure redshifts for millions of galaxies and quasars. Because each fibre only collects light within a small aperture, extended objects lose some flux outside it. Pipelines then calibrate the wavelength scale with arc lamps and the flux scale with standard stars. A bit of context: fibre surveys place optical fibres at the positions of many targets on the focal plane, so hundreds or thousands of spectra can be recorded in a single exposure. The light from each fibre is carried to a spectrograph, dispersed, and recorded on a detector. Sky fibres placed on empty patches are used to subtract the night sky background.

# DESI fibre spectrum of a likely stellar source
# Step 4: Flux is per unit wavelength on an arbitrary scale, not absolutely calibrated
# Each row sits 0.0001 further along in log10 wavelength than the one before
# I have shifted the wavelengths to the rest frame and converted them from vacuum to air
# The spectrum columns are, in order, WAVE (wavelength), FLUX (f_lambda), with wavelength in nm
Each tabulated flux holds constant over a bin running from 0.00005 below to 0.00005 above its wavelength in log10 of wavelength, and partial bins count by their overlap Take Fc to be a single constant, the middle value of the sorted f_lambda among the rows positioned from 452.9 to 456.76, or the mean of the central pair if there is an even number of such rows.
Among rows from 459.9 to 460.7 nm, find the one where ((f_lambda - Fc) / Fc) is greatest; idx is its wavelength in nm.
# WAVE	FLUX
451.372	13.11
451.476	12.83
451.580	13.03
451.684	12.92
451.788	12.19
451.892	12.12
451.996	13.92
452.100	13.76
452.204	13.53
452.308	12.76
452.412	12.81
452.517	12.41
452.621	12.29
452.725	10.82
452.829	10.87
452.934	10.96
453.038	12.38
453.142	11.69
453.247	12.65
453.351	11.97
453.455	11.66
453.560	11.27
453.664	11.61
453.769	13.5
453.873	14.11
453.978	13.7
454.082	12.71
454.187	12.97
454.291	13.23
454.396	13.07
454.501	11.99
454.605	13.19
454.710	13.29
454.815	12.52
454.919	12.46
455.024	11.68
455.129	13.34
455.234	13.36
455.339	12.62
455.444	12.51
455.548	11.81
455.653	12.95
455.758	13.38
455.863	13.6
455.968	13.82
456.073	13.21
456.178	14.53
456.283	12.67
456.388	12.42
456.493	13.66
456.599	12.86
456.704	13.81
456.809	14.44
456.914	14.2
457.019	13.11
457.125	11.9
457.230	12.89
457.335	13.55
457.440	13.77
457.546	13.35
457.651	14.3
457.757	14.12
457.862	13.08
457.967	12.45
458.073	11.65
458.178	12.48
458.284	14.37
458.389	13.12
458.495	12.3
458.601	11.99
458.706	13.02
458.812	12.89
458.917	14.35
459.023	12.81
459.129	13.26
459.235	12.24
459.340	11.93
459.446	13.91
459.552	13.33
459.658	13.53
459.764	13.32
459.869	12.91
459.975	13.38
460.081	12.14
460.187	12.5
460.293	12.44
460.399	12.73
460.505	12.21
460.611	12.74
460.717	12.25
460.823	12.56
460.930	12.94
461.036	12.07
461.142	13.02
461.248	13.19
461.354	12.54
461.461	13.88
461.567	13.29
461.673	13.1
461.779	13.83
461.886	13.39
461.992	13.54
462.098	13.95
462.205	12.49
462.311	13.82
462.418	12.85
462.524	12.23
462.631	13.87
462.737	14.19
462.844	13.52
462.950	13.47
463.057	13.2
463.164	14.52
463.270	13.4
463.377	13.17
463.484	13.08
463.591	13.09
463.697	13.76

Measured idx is 459.975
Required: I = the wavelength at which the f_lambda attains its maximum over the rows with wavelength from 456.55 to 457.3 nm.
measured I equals 456.809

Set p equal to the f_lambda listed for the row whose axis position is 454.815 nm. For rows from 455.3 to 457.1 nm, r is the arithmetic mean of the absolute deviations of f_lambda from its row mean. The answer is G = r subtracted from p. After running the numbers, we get 11.9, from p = 12.52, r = 0.62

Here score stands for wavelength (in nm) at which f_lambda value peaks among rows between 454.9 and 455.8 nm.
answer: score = 455.758 nm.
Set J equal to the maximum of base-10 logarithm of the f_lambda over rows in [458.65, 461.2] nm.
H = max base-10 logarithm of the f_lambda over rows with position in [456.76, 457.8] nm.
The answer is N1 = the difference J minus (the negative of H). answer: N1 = 2.32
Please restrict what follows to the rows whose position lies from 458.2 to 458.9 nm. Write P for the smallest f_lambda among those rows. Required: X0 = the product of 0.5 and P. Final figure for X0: 6.0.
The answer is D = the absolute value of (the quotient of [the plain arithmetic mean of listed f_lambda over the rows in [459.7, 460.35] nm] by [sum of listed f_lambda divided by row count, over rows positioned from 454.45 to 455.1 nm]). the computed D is 1.02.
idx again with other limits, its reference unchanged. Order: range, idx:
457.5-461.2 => 458.284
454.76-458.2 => 456.178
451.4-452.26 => 451.996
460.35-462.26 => 462.098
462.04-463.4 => 463.164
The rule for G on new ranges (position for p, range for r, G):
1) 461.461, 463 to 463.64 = 13.5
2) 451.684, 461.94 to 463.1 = 12.4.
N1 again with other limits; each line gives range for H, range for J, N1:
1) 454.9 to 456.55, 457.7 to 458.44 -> 2.32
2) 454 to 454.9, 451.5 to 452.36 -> 2.27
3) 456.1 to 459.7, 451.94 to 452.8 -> 2.31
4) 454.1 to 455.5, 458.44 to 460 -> 2.28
